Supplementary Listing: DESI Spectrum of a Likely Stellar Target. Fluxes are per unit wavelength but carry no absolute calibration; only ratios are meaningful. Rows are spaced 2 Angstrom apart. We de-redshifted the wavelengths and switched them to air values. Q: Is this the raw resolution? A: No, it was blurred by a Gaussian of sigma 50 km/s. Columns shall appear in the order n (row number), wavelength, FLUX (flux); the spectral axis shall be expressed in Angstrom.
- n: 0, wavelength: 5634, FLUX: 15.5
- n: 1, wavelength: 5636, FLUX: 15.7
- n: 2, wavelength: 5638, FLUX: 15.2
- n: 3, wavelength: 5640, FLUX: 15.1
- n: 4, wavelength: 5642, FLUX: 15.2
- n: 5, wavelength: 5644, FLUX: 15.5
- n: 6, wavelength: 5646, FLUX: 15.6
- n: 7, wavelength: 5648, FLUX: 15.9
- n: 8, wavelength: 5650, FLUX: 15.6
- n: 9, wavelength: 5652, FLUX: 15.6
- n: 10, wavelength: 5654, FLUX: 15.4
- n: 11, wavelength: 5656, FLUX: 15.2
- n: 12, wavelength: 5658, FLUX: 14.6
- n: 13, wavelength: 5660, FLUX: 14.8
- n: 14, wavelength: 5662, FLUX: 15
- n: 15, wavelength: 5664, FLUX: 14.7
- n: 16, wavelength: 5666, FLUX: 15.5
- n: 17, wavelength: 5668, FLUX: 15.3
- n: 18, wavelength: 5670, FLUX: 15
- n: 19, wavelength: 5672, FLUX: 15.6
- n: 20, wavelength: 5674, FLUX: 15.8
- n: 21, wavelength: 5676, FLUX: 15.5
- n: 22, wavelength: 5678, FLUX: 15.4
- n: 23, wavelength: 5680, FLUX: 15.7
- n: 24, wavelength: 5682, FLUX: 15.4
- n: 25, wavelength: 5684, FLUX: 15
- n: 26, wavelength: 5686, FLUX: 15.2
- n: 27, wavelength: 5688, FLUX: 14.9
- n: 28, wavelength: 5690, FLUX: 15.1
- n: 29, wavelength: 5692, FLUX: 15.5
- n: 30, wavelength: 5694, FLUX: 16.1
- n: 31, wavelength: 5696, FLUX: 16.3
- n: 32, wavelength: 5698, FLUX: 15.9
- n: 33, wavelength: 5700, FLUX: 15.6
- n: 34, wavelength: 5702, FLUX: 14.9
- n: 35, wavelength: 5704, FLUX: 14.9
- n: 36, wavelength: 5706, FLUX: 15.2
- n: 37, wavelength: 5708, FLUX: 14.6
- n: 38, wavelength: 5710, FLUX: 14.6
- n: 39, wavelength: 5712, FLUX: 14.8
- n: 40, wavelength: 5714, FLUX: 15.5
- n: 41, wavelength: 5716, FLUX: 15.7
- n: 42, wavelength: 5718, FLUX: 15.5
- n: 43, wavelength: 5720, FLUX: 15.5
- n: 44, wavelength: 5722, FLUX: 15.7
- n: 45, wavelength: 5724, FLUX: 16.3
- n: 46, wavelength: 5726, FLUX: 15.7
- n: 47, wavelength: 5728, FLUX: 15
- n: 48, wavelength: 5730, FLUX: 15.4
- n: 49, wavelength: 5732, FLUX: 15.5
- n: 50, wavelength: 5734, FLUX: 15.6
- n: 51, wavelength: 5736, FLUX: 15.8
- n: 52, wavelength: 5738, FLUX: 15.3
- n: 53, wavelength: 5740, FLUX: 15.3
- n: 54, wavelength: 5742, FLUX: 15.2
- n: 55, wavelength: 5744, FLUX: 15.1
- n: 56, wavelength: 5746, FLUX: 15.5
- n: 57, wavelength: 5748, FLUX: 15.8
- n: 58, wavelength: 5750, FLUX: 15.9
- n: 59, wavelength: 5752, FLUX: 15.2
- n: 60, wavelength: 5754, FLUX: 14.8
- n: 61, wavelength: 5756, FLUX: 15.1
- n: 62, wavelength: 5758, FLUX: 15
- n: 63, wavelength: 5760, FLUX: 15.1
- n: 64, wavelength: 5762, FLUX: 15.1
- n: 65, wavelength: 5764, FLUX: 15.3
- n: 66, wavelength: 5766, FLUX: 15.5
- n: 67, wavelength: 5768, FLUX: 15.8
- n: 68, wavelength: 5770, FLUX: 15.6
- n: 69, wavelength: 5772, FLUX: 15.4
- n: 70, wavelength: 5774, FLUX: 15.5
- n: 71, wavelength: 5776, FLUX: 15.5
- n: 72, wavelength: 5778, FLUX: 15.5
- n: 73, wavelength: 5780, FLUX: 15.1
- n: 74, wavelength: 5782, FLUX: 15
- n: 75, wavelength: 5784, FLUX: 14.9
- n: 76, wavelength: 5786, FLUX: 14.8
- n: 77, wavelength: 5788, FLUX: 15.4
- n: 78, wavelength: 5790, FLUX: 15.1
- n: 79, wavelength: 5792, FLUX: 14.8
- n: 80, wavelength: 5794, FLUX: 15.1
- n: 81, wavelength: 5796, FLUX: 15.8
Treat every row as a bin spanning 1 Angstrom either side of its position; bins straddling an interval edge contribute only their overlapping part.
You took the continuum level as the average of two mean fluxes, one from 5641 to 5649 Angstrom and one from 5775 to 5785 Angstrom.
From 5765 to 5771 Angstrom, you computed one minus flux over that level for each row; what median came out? -0.015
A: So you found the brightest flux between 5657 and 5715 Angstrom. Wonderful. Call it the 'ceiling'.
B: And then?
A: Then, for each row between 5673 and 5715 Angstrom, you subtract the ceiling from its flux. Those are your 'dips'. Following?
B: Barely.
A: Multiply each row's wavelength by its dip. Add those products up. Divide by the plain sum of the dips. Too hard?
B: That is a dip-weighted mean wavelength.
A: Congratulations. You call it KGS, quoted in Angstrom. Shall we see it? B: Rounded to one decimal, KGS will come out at 5696.1 Angstrom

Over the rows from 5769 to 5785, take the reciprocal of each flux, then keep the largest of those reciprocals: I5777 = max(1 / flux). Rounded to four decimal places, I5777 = 0.0671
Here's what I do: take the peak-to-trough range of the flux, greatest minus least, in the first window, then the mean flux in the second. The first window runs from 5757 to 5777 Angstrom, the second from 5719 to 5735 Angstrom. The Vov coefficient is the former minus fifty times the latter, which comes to -779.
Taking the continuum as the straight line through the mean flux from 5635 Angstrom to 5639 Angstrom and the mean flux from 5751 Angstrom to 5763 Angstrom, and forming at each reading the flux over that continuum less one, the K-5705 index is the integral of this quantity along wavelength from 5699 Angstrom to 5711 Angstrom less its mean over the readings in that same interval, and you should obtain -0.19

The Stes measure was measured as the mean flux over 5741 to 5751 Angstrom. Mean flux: 15.50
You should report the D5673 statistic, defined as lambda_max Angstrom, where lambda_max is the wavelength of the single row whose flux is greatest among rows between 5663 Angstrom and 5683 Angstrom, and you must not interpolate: 5674 Angstrom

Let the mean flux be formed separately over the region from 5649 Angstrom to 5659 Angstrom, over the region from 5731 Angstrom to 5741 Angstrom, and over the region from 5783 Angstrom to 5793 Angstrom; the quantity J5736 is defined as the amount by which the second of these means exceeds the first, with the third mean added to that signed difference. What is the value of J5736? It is 15.2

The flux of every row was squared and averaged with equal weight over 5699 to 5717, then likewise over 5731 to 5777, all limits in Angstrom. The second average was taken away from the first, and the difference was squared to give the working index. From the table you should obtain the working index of 81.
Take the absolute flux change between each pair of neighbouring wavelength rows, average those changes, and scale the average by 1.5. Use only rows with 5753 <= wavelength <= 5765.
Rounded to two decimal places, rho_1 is 0.21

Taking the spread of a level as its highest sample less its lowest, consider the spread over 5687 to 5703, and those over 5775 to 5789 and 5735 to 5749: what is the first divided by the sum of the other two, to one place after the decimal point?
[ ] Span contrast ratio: 1.0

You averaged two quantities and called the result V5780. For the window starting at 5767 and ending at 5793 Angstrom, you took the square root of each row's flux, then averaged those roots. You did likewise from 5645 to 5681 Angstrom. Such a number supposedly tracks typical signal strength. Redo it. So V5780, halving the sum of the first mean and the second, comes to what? 3.91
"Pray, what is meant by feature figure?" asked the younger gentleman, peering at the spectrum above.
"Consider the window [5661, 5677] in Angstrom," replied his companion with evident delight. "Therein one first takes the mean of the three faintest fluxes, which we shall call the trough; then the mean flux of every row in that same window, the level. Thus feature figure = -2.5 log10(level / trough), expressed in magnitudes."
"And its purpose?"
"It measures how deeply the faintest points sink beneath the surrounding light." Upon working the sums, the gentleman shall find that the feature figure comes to -0.029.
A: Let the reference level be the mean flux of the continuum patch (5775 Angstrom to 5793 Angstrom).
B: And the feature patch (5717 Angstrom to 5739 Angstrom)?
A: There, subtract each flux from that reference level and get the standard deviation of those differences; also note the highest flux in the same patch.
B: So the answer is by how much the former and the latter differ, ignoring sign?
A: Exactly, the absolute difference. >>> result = 16.0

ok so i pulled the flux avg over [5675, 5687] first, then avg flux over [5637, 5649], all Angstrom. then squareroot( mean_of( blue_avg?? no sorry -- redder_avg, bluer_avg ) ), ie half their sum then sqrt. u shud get 3.92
